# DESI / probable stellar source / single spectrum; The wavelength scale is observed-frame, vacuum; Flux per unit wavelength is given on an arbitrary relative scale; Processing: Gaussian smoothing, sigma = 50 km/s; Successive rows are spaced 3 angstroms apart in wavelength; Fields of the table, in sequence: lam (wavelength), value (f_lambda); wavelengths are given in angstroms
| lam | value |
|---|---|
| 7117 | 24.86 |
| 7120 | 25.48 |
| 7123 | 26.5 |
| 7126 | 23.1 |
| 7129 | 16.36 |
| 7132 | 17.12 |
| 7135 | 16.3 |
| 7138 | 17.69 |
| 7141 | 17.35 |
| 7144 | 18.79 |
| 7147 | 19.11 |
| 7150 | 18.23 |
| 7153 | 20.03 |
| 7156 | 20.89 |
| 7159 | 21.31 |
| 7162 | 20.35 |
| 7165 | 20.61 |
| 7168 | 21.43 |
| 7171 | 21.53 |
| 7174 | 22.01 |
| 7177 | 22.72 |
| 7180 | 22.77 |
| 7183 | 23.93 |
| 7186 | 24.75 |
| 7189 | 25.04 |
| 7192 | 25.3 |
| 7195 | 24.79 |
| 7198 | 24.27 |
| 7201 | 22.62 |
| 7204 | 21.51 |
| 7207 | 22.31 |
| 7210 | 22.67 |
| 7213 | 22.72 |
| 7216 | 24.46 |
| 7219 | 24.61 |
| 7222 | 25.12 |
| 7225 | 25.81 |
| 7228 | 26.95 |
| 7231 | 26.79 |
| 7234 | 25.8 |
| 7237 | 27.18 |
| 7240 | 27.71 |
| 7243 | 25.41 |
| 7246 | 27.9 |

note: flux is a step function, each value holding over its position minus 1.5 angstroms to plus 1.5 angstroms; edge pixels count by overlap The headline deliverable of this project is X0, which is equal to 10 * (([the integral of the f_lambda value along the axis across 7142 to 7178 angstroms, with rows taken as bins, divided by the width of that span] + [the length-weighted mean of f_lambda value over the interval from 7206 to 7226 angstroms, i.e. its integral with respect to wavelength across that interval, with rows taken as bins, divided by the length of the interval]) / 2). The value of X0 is 222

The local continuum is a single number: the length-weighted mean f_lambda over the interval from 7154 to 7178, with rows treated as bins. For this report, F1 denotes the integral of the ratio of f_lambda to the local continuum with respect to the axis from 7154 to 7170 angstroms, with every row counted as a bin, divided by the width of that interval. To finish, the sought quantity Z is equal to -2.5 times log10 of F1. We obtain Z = 0.02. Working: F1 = 0.98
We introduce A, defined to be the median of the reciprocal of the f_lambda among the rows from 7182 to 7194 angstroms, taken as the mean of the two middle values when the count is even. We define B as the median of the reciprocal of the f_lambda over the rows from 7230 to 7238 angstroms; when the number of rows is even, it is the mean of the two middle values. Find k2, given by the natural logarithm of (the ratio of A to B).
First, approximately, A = 0.040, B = 0.037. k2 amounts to 0.1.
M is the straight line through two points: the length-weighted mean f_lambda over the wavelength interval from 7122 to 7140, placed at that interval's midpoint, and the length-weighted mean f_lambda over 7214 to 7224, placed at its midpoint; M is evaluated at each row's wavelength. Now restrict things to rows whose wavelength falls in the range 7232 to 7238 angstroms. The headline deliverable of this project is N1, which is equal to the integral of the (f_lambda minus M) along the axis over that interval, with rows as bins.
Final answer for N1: 5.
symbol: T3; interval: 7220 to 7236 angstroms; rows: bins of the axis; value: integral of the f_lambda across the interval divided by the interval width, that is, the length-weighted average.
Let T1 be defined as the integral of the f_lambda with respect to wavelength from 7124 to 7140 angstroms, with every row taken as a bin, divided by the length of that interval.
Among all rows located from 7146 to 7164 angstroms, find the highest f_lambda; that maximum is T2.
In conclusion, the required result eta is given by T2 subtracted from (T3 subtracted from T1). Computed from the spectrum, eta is -29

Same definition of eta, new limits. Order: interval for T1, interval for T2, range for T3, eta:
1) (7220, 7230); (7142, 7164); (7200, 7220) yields -18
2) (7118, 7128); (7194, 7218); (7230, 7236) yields -27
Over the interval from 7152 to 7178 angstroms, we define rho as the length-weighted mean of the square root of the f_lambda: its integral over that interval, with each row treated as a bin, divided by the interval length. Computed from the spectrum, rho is 4.60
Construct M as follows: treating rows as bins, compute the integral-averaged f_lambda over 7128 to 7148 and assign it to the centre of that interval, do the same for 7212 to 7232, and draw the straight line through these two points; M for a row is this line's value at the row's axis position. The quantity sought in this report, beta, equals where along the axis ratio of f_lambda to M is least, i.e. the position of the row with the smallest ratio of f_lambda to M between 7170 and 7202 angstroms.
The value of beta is 7201 angstroms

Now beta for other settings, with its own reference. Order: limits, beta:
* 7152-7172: 7165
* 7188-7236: 7204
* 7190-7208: 7204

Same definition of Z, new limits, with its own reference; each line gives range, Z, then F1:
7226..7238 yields -0.24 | 1.25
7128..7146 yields 0.22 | 0.81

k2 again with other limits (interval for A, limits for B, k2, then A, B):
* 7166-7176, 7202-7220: 0.1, 0.046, 0.044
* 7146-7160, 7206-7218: 0.1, 0.050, 0.044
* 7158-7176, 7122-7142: -0.2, 0.047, 0.058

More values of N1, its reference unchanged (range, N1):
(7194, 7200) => 6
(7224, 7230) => 8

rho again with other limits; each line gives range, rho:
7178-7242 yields 4.96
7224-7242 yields 5.17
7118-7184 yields 4.53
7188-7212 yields 4.85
